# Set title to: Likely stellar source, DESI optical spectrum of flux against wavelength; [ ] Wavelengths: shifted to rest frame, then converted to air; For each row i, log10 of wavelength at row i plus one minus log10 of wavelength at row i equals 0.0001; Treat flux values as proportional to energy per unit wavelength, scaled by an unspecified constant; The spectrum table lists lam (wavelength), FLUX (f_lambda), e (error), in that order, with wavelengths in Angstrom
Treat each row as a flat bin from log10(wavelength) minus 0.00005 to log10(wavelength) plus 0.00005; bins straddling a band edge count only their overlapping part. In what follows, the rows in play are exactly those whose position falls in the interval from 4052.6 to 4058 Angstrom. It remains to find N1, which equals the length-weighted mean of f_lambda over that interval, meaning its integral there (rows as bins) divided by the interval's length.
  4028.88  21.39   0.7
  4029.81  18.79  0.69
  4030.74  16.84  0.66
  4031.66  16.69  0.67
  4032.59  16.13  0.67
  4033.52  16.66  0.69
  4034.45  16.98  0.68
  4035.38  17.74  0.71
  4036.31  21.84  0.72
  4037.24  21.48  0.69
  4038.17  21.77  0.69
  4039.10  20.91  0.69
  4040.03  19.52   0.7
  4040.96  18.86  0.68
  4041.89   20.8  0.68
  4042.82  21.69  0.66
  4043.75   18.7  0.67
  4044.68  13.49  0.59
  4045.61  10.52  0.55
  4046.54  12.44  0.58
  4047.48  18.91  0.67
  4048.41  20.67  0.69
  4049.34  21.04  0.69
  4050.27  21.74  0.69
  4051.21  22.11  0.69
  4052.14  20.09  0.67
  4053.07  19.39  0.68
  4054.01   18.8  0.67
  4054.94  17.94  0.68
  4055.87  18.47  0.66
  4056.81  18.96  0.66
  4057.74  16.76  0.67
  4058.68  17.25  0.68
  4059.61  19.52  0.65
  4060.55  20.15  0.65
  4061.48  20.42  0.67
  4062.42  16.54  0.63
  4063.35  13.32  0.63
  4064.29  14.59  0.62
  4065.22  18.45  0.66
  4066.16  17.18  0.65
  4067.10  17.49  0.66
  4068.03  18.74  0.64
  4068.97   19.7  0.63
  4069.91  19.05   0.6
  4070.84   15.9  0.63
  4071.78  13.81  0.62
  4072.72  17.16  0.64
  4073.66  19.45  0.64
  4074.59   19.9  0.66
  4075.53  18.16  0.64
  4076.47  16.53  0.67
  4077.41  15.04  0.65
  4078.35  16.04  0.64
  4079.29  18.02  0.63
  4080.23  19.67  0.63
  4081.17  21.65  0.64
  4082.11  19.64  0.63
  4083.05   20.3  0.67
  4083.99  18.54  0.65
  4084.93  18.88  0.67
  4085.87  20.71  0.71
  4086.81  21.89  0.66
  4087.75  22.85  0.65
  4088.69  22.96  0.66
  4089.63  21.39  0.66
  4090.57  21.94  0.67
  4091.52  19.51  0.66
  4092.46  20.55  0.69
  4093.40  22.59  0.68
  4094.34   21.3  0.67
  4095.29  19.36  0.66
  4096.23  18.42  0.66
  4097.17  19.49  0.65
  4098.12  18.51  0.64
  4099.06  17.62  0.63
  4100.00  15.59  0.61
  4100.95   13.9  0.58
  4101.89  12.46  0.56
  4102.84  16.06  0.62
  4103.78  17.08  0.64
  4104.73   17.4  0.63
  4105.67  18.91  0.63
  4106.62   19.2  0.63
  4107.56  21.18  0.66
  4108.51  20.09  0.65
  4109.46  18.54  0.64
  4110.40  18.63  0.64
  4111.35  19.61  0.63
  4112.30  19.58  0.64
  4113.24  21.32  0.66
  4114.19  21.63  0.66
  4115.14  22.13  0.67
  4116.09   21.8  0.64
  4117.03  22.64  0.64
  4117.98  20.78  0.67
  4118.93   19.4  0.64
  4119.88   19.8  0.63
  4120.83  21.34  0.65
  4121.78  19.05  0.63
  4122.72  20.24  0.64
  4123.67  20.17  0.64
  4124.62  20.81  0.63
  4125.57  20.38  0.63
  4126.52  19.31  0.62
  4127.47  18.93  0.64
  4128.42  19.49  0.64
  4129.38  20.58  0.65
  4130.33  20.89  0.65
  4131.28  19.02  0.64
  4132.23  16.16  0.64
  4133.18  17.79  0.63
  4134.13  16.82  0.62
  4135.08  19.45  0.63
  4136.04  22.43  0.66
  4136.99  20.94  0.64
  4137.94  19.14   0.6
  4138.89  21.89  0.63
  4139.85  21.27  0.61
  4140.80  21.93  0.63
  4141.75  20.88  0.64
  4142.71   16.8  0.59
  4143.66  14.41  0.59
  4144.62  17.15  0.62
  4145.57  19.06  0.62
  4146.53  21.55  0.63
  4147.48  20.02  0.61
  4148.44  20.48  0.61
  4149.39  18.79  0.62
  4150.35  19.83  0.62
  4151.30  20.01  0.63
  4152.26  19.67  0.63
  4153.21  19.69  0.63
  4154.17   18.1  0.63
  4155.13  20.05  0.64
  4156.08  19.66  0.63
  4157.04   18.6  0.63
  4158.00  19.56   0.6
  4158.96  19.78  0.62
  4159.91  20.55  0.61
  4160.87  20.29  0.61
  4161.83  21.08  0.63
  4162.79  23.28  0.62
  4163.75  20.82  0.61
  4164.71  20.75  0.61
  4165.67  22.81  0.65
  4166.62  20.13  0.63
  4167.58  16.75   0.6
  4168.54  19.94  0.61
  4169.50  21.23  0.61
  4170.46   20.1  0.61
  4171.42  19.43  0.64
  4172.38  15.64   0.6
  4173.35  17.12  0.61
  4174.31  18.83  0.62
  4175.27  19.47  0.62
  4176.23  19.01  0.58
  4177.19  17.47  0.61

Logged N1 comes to 18.5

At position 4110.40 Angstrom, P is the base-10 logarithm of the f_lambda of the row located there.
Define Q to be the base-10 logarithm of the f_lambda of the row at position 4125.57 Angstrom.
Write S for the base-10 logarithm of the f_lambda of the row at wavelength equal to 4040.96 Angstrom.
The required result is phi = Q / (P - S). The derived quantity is -246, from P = 1.27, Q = 1.31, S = 1.28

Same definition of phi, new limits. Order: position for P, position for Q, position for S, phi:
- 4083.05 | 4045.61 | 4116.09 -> -33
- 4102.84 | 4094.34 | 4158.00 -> -16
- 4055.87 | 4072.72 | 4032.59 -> 21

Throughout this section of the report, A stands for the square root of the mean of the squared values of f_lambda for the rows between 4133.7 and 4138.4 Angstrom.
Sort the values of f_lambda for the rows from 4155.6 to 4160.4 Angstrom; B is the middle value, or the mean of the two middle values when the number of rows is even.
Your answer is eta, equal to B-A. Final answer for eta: 0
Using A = 19.8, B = 20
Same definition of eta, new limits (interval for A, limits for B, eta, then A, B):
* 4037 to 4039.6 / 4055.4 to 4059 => -4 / 21.4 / 18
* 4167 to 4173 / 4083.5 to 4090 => 2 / 19.0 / 21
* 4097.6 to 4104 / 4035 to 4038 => 5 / 16.0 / 21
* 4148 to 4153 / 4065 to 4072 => -2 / 19.8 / 18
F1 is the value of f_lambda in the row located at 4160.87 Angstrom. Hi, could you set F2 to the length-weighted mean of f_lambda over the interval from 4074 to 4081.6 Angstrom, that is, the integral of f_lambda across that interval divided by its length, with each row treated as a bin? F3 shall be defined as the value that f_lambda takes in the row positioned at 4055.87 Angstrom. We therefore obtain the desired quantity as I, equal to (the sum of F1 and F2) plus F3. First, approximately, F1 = 20.29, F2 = 18.1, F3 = 18.47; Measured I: 57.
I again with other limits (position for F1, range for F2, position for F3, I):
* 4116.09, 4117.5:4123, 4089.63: 63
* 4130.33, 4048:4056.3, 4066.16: 58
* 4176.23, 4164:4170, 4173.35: 56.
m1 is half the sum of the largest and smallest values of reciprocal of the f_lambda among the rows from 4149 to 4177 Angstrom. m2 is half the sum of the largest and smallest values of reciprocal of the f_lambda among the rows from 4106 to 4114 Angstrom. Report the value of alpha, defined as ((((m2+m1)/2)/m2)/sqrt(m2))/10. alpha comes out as 0.459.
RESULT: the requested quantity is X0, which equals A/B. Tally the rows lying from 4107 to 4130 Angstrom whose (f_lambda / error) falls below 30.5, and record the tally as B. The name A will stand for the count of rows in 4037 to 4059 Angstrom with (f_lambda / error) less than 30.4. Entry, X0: 2.8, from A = 17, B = 6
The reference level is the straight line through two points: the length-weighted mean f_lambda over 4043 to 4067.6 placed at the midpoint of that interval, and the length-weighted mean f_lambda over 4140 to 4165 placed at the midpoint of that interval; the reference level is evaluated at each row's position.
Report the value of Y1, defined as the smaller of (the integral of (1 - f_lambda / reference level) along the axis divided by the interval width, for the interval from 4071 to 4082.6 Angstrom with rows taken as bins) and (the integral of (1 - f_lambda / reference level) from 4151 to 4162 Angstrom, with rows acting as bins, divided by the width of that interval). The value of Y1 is 0.00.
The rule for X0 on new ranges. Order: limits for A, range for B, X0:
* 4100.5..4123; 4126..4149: 1.1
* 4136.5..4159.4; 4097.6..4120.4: 0.5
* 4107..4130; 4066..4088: 0.3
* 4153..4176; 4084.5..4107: 0.4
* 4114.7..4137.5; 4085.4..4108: 0.4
